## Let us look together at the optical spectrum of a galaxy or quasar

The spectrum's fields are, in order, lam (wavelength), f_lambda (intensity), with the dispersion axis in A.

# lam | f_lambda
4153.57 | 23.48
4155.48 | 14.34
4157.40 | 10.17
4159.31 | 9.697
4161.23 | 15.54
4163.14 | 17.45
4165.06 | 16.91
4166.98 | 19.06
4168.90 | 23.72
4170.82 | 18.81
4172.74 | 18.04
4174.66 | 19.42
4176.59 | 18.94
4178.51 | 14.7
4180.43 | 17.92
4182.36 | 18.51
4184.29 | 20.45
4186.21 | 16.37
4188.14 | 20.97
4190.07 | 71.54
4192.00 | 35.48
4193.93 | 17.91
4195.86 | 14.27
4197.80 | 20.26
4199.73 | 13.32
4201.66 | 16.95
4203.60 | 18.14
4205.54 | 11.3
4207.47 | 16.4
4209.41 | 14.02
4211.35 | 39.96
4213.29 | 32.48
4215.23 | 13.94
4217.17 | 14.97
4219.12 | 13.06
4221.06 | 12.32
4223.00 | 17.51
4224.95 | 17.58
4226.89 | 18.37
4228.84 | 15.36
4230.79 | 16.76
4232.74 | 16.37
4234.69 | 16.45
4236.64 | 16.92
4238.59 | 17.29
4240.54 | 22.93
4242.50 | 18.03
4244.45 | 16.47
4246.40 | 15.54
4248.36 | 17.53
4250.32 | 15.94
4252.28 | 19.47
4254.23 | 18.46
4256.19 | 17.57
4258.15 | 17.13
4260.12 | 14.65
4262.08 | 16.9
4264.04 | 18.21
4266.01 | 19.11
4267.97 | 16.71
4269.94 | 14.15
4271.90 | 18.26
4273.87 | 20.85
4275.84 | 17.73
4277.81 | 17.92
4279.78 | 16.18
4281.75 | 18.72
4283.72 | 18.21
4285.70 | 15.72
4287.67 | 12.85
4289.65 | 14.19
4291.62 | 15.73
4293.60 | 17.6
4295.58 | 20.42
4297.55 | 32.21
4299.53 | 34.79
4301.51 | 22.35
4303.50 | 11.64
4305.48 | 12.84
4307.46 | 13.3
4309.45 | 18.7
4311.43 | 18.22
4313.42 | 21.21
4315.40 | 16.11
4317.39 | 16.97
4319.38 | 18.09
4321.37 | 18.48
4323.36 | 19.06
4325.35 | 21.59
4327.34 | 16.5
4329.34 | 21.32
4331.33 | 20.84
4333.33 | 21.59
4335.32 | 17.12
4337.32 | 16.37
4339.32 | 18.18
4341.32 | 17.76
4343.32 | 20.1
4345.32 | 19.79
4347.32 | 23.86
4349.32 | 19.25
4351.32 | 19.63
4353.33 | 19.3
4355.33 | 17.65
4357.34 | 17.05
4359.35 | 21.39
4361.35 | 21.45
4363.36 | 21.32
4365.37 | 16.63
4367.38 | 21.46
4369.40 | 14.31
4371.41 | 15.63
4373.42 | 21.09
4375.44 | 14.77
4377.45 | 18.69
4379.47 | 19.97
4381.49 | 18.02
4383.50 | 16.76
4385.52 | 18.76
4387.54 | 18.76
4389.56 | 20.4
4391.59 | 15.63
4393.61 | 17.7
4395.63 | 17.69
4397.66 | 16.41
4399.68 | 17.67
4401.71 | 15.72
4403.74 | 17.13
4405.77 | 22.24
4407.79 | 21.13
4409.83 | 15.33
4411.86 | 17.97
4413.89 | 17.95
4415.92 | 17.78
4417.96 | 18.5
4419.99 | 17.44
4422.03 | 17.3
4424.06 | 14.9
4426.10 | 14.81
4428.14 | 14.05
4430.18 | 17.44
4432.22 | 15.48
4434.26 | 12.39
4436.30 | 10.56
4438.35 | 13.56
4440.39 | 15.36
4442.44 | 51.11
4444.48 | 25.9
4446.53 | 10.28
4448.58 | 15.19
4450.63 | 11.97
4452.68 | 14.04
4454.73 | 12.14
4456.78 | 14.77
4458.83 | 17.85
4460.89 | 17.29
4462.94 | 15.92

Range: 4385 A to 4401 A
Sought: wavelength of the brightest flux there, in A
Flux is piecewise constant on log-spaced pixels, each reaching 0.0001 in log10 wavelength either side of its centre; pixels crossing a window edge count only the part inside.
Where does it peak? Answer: 4389.56 A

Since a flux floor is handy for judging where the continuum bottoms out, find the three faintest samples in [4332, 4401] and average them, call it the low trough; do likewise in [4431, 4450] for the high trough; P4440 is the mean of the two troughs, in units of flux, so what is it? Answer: 13.0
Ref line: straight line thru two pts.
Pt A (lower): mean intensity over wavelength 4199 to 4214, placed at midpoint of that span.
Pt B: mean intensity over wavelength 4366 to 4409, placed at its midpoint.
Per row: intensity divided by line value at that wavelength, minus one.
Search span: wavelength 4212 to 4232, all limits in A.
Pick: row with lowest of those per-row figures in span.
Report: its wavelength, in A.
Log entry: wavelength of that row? 4221.06 A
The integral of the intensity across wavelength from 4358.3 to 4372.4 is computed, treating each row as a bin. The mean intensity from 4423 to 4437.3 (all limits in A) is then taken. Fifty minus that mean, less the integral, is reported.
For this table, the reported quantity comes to -230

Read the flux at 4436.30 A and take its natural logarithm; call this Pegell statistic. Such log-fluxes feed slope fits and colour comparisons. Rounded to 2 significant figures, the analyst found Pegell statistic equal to 2.4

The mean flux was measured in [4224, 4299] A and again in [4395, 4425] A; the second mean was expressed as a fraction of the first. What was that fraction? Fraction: 1.00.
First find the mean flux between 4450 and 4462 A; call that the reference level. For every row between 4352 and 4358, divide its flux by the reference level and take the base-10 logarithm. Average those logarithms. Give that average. 0.09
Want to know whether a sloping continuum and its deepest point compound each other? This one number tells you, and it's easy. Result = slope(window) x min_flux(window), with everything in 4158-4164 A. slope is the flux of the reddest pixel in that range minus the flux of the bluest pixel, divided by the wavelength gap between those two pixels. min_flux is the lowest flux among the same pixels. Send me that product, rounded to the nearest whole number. 20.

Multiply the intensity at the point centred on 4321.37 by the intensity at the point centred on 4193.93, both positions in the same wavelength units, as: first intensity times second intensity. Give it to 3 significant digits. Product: 331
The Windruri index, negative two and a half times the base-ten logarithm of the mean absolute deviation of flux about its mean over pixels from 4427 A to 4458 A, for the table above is -1.9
